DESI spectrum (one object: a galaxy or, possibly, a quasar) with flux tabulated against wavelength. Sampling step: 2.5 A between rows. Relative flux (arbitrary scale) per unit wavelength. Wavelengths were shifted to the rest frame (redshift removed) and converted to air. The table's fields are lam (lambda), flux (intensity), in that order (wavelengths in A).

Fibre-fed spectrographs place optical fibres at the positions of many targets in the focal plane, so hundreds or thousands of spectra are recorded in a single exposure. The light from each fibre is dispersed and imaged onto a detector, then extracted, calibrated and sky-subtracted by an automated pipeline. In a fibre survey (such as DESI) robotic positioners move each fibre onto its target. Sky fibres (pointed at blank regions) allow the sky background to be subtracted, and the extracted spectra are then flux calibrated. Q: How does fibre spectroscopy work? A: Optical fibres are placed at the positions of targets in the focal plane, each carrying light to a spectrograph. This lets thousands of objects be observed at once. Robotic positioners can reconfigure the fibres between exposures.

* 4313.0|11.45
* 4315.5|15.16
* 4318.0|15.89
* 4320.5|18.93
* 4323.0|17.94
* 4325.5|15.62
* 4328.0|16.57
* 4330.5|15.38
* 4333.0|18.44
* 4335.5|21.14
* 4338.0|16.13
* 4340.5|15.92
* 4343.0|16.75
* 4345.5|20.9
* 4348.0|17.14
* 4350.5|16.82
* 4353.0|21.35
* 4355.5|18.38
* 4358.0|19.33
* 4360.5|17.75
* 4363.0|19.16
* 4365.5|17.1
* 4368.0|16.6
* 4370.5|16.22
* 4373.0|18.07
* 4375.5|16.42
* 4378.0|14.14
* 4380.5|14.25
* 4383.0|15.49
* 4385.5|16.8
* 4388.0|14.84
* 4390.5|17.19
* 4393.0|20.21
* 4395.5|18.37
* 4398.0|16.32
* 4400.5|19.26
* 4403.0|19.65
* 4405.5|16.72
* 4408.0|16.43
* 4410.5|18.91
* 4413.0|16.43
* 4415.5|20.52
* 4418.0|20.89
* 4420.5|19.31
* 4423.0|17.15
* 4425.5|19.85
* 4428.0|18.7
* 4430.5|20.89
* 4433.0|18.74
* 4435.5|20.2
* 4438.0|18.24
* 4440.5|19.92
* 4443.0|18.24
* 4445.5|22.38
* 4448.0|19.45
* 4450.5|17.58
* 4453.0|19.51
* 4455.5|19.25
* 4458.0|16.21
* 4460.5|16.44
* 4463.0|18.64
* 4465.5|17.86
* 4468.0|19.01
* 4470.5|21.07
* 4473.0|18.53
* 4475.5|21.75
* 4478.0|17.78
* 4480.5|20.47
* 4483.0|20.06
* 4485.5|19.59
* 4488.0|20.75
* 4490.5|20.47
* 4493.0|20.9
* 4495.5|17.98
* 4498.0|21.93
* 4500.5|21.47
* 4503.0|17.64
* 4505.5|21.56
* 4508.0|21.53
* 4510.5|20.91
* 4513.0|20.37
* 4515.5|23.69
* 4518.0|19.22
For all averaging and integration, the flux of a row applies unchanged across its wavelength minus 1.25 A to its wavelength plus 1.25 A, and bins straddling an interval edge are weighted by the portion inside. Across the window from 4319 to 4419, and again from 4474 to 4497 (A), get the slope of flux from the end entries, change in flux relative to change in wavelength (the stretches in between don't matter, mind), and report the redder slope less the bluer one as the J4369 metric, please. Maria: -0.21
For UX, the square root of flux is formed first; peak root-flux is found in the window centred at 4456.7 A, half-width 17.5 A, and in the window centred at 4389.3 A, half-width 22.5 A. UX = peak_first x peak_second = 21.3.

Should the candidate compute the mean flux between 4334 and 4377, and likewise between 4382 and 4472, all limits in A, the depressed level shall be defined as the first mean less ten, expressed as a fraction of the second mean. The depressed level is 0.43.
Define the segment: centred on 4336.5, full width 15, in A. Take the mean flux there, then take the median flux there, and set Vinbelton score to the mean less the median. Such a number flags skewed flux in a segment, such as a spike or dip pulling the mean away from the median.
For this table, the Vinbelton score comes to 0.85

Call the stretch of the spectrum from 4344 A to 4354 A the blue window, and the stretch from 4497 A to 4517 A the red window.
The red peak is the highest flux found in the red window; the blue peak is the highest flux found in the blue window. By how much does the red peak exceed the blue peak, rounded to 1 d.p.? 2.3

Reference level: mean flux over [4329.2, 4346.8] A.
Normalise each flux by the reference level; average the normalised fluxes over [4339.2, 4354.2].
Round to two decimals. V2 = 1.02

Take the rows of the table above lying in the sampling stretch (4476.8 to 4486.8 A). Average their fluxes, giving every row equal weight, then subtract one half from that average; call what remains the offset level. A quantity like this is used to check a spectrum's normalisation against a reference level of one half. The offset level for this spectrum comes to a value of 19.0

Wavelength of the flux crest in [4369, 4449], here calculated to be 4445.5 A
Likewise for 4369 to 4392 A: 4373.0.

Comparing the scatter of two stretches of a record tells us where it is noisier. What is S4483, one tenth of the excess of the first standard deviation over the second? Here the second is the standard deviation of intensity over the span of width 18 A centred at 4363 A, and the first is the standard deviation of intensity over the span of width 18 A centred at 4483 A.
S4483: 0.001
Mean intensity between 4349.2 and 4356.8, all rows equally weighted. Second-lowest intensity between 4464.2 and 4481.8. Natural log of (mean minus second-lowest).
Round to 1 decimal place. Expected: 0.0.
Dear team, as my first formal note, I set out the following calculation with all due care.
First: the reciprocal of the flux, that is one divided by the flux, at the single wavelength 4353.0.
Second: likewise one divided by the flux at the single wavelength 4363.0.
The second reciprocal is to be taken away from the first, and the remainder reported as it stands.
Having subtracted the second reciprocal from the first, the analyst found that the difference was -0.005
